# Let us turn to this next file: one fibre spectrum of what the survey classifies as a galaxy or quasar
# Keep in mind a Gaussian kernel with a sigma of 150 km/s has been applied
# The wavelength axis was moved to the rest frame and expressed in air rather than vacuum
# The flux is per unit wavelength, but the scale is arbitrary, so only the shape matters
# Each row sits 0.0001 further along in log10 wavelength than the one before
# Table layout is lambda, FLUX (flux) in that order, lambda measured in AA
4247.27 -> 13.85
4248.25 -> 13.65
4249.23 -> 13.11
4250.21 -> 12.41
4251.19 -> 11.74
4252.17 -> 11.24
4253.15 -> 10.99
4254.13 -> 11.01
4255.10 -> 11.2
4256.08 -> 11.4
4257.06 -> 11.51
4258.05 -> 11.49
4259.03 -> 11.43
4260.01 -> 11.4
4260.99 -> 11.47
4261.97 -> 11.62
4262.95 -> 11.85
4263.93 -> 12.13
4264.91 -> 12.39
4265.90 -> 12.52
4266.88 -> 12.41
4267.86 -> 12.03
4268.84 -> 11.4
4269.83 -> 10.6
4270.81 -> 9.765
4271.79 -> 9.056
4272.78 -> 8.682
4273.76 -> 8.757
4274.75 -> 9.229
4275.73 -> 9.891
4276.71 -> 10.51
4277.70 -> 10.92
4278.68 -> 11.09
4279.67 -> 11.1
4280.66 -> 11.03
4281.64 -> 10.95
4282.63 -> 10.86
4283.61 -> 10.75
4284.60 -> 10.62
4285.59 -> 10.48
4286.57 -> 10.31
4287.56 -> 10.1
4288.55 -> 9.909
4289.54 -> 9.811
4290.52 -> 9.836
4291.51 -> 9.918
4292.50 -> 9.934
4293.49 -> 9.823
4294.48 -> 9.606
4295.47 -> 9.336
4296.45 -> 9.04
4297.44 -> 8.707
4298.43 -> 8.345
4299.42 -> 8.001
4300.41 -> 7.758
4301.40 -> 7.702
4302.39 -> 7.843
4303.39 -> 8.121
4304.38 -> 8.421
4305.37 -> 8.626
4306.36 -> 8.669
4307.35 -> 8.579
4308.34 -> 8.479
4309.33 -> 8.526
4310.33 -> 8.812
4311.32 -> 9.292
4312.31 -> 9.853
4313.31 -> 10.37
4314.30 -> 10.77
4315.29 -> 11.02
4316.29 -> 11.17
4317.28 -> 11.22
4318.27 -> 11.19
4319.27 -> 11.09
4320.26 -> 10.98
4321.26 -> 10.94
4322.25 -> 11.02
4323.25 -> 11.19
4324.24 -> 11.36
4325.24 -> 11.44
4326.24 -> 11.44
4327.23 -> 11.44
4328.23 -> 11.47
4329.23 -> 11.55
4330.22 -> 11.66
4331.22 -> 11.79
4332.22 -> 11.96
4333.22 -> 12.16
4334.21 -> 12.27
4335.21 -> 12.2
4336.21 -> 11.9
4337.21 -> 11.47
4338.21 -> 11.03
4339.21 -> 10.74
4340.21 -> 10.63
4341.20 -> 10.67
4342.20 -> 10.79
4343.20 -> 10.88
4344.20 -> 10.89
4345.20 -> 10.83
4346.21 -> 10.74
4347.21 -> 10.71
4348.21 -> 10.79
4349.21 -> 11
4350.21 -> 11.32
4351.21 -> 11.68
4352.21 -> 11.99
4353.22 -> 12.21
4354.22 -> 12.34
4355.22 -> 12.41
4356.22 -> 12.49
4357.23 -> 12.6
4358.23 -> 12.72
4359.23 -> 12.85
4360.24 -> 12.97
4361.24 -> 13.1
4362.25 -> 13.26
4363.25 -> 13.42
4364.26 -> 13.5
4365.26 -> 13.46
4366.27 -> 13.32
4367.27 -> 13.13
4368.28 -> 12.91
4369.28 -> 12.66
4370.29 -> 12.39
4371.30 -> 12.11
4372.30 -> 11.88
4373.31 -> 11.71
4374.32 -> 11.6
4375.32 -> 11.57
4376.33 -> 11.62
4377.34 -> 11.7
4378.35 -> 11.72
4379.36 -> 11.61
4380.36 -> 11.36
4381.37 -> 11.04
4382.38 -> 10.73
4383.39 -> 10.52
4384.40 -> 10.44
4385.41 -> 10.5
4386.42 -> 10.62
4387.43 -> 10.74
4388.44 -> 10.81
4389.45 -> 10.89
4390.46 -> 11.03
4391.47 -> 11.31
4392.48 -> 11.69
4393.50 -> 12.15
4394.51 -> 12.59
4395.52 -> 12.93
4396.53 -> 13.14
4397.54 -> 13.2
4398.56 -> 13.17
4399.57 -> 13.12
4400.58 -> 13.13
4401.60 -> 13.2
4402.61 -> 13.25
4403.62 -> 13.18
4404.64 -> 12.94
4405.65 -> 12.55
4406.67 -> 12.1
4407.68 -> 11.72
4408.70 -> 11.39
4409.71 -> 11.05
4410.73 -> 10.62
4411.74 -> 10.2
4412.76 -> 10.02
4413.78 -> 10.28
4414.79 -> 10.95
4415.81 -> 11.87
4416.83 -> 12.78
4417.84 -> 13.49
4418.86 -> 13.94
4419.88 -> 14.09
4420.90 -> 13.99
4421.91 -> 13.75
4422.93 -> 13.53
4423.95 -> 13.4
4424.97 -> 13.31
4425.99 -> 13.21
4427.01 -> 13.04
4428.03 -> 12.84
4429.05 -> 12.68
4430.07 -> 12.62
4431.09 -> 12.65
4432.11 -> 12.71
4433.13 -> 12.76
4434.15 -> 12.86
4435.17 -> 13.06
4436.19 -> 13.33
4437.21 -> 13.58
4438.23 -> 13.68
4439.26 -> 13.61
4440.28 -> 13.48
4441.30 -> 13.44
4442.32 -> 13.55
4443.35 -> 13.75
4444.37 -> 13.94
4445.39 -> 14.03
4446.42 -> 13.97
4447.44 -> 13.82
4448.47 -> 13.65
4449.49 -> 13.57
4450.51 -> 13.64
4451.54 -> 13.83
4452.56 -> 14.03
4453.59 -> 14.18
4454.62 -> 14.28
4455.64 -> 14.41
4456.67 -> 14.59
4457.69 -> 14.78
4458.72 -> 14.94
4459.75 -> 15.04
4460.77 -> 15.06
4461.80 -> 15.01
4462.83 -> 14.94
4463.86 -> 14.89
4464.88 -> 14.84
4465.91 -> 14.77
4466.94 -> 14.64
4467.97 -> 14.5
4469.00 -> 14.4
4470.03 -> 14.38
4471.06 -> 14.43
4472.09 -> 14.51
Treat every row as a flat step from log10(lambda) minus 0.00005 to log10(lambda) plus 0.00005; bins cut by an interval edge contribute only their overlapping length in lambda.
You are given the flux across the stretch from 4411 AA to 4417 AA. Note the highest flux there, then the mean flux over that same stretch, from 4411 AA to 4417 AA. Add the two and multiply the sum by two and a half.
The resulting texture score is 59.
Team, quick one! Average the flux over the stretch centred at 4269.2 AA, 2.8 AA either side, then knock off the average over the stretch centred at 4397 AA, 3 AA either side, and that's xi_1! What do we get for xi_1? -2.1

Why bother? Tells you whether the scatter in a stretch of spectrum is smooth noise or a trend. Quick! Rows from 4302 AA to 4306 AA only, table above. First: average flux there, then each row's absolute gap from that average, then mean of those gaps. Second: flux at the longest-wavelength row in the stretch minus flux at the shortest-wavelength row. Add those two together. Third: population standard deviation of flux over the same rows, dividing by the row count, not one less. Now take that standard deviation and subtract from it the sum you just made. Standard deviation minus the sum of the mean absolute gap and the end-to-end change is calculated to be -0.8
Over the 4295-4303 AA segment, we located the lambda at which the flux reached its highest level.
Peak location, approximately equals 4295.47 AA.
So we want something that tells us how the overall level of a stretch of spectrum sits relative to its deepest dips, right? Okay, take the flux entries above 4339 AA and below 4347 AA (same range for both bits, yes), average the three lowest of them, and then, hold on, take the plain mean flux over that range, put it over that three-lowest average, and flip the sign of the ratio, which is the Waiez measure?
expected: -1.009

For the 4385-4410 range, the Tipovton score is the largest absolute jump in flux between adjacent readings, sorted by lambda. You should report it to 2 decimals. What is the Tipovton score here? 0.46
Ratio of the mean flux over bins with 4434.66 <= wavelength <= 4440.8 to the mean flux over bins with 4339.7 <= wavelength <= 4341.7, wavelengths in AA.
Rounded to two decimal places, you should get 1.26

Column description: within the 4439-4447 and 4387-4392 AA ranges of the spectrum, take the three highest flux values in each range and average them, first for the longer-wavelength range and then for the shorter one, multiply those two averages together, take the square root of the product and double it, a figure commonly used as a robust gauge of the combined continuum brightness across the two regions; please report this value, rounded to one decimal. 24.9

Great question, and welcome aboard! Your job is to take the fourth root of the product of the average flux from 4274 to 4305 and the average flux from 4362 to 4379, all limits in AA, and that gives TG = 3.31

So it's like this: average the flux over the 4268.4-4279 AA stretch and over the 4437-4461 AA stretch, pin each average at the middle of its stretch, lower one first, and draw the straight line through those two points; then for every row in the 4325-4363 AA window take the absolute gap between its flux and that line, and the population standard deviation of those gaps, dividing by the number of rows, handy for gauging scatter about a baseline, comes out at 0.29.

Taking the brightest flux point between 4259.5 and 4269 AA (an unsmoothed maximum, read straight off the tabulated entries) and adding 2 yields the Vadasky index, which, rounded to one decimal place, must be 14.5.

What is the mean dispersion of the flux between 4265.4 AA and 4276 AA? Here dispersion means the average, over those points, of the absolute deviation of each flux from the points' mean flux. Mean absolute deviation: 1.27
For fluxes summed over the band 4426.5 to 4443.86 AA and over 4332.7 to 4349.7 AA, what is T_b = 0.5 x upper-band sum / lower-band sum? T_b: 0.59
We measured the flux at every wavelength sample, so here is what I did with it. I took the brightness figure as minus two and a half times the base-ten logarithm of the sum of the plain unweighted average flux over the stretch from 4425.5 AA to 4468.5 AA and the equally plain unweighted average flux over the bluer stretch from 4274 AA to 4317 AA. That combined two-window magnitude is -3.43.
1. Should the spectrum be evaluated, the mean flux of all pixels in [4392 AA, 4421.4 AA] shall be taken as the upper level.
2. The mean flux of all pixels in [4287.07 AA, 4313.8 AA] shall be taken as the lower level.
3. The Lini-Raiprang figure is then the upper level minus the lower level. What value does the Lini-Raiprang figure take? 3.4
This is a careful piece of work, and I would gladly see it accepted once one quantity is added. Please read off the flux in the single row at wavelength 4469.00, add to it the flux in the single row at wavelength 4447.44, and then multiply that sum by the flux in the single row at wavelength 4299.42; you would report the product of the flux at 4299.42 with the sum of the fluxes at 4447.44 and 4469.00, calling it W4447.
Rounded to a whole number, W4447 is 226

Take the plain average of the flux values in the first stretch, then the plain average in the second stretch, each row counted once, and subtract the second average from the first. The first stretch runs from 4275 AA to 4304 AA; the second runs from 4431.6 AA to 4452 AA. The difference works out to -3.8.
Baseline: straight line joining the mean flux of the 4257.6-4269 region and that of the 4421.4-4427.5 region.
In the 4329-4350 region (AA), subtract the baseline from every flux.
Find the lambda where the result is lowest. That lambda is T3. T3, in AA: 4340.21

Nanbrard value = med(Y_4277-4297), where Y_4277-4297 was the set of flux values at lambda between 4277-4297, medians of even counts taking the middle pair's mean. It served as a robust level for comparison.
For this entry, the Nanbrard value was 10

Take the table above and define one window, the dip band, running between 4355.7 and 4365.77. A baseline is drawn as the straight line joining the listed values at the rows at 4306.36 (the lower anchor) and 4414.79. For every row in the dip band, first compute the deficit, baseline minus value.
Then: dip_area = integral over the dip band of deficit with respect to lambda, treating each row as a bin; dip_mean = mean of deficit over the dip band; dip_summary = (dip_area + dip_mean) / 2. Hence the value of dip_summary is -17.8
